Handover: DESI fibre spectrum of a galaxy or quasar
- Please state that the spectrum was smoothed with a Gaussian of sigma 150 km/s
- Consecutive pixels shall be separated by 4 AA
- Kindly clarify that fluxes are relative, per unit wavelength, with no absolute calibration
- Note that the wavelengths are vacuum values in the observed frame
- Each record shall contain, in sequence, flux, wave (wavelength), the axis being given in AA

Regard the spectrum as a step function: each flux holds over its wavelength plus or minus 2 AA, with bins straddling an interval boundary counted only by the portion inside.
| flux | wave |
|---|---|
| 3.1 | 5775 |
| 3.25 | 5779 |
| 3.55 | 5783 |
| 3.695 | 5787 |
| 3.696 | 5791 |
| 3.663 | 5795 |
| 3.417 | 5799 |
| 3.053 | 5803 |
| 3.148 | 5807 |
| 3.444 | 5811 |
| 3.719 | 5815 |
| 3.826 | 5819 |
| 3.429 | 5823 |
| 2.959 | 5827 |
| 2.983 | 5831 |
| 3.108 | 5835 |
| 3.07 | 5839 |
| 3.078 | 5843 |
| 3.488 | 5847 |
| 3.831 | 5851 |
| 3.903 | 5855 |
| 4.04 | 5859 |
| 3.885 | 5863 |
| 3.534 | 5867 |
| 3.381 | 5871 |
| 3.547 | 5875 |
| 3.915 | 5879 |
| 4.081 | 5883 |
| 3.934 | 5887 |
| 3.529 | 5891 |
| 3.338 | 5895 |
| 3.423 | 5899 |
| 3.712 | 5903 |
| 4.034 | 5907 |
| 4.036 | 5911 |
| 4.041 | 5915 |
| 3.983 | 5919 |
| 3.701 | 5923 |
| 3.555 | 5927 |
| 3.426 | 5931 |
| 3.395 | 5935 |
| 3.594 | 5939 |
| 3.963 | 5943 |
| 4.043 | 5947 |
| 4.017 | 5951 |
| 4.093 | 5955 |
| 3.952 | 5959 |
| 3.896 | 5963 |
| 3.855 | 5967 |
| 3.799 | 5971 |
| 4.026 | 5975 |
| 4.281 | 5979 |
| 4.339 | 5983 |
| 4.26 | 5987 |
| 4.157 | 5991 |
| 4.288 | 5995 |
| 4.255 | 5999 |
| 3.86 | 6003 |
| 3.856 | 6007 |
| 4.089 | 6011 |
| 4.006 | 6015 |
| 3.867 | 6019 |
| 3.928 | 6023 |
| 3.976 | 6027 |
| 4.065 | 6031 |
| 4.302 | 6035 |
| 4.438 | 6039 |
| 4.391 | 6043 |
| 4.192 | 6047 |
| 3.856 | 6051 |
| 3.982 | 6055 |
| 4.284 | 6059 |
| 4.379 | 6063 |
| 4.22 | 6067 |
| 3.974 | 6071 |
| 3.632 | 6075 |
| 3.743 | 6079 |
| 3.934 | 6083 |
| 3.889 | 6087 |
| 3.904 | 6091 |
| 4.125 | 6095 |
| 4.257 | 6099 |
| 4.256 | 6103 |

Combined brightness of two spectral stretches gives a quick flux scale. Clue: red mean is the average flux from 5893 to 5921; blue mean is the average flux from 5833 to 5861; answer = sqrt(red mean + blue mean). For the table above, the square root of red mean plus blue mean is 2.70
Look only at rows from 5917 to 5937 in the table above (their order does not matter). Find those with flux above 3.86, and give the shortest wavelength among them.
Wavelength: 5919 AA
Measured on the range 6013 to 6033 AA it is 6015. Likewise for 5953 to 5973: 5955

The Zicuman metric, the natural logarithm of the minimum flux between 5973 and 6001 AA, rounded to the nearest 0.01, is 1.39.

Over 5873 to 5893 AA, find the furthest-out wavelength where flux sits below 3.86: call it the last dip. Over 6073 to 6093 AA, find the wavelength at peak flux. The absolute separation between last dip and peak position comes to 192 AA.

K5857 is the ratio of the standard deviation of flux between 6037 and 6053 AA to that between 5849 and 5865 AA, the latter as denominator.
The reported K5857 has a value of 3.0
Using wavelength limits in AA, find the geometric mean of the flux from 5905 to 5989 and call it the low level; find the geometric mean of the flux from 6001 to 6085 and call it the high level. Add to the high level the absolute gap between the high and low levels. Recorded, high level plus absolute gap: 4.17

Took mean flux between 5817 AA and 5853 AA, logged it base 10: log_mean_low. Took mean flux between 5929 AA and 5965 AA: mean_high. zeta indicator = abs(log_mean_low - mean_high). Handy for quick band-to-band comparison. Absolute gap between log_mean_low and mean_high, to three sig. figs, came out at 3.30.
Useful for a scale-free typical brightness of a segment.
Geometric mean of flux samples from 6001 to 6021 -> 3.93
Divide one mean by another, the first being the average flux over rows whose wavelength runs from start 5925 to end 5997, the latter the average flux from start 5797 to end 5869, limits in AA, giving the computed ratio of 1.15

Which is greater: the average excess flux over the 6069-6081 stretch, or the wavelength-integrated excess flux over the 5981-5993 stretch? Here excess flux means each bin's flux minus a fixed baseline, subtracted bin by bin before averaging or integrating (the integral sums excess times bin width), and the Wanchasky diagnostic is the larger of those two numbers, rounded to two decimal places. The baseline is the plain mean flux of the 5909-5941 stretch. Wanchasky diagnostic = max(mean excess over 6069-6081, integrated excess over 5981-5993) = 6.43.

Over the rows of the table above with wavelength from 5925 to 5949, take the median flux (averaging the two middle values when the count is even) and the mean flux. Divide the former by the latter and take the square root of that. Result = 0.99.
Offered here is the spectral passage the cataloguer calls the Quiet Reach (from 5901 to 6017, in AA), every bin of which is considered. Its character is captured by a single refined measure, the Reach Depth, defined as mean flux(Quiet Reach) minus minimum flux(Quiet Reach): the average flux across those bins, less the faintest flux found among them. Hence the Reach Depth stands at 0.55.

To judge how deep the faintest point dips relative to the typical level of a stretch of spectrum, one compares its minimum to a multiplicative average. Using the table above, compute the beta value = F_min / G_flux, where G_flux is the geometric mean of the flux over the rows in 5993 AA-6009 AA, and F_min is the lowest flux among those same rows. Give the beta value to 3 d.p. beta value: 0.950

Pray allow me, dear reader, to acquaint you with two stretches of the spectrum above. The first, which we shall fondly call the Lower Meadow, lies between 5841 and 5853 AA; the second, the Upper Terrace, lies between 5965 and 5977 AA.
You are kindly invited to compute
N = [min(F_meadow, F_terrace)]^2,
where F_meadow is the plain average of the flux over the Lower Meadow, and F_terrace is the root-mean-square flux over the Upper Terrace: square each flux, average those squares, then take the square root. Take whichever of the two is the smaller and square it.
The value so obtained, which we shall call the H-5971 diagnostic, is 12.0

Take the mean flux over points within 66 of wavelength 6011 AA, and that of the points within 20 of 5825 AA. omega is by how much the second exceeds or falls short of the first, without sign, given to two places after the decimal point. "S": 0.80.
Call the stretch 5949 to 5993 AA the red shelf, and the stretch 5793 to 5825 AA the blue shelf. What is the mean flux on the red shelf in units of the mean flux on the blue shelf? 1.17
